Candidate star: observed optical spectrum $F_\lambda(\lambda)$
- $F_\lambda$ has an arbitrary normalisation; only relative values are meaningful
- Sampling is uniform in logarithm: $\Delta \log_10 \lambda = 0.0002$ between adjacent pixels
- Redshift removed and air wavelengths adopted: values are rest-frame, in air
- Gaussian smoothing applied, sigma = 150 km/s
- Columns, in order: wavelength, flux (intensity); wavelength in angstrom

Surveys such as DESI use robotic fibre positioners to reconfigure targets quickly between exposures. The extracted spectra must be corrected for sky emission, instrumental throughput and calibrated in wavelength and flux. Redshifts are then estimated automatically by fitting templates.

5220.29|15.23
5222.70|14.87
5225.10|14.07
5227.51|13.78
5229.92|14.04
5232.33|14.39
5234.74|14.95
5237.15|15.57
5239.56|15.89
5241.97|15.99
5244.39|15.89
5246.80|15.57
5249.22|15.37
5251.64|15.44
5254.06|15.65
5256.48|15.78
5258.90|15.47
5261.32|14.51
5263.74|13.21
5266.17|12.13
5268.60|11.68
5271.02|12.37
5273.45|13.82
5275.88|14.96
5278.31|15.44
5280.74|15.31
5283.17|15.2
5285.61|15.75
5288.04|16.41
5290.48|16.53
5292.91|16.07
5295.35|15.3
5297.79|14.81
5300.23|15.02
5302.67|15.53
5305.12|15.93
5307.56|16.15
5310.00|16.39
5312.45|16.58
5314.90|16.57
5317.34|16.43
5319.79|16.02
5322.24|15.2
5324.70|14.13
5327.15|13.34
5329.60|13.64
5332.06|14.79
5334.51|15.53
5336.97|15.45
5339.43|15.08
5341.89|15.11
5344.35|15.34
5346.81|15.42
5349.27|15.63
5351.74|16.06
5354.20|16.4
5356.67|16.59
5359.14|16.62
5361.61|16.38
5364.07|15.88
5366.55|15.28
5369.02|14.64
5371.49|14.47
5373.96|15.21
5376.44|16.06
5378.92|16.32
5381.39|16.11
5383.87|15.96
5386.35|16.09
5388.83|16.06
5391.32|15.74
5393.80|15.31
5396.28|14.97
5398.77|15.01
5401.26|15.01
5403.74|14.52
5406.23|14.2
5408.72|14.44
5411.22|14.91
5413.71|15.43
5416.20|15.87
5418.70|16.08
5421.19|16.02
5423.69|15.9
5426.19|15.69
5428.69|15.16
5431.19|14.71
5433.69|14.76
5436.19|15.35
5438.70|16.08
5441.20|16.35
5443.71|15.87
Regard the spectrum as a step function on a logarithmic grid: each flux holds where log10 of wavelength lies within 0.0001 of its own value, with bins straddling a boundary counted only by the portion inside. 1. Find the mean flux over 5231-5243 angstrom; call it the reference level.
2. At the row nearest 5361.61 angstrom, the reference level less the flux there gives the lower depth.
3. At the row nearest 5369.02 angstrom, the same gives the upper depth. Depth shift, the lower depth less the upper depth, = -1.7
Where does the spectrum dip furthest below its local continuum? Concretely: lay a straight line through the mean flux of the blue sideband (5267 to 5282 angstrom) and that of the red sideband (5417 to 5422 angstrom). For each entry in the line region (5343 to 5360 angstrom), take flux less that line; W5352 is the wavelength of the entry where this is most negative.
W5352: 5344.35 angstrom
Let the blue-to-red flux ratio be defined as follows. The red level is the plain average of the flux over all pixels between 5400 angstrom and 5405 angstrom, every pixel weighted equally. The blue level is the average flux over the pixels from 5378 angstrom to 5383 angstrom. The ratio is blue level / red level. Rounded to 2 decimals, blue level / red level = 1.10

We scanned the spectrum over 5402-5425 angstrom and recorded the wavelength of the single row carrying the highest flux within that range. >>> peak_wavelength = 5418.70 angstrom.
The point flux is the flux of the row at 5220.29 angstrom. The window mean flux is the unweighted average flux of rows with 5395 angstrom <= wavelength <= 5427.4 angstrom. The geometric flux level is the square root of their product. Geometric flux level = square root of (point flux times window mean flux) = 15.2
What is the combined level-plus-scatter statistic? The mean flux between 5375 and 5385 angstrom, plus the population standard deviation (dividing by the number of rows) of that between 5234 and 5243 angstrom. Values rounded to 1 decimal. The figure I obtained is 16.5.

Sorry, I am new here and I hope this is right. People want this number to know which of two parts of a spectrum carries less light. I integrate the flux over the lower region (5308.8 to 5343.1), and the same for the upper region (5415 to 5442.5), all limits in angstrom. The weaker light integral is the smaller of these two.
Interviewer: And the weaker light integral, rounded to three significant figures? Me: 430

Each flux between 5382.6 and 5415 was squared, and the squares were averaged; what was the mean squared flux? 232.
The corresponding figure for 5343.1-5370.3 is 251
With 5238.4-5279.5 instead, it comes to 217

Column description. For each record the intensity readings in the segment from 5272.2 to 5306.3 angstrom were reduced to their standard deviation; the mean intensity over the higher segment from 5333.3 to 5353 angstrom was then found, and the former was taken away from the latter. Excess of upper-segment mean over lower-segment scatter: 14.8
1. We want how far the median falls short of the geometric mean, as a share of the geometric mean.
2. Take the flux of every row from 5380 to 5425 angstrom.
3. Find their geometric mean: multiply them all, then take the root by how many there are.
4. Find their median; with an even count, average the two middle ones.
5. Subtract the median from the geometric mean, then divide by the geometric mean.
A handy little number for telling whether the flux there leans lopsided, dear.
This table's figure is -0.011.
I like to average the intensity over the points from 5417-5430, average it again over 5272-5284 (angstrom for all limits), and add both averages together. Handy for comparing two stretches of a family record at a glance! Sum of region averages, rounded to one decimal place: 30.7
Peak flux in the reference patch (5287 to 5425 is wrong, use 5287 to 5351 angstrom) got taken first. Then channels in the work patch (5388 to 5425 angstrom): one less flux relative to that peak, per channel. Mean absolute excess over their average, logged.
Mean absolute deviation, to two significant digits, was 0.032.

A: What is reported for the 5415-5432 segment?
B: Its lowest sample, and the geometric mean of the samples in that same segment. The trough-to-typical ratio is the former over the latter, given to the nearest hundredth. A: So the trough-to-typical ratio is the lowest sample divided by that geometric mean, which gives 0.94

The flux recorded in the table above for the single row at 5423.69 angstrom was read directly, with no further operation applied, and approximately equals 15.9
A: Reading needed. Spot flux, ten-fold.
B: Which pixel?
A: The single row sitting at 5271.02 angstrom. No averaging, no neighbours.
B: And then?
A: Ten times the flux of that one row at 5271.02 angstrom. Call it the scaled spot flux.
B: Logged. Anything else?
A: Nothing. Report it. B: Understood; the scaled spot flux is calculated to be 124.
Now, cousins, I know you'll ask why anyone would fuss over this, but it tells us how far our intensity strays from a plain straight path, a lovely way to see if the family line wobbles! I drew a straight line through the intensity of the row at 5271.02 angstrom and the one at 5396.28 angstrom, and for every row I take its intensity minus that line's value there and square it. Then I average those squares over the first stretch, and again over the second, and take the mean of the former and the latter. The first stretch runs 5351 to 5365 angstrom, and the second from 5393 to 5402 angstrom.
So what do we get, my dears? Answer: 2.4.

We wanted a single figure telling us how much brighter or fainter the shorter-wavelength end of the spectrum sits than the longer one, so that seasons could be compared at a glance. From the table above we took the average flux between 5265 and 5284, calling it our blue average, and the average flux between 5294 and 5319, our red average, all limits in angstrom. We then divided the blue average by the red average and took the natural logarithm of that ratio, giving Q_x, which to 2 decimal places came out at -0.14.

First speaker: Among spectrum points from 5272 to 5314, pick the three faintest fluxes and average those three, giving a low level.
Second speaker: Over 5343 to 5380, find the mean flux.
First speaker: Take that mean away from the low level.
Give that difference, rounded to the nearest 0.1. -1.2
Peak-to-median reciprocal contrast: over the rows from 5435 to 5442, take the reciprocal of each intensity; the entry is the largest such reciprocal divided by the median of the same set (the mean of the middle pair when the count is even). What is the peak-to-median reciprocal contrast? 1.05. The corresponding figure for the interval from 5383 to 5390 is 1.01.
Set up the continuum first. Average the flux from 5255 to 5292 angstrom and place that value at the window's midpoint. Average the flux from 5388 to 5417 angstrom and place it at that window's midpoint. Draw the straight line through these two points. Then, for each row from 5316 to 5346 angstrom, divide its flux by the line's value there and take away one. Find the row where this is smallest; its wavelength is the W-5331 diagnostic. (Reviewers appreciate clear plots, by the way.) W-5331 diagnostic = 5327.15 angstrom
